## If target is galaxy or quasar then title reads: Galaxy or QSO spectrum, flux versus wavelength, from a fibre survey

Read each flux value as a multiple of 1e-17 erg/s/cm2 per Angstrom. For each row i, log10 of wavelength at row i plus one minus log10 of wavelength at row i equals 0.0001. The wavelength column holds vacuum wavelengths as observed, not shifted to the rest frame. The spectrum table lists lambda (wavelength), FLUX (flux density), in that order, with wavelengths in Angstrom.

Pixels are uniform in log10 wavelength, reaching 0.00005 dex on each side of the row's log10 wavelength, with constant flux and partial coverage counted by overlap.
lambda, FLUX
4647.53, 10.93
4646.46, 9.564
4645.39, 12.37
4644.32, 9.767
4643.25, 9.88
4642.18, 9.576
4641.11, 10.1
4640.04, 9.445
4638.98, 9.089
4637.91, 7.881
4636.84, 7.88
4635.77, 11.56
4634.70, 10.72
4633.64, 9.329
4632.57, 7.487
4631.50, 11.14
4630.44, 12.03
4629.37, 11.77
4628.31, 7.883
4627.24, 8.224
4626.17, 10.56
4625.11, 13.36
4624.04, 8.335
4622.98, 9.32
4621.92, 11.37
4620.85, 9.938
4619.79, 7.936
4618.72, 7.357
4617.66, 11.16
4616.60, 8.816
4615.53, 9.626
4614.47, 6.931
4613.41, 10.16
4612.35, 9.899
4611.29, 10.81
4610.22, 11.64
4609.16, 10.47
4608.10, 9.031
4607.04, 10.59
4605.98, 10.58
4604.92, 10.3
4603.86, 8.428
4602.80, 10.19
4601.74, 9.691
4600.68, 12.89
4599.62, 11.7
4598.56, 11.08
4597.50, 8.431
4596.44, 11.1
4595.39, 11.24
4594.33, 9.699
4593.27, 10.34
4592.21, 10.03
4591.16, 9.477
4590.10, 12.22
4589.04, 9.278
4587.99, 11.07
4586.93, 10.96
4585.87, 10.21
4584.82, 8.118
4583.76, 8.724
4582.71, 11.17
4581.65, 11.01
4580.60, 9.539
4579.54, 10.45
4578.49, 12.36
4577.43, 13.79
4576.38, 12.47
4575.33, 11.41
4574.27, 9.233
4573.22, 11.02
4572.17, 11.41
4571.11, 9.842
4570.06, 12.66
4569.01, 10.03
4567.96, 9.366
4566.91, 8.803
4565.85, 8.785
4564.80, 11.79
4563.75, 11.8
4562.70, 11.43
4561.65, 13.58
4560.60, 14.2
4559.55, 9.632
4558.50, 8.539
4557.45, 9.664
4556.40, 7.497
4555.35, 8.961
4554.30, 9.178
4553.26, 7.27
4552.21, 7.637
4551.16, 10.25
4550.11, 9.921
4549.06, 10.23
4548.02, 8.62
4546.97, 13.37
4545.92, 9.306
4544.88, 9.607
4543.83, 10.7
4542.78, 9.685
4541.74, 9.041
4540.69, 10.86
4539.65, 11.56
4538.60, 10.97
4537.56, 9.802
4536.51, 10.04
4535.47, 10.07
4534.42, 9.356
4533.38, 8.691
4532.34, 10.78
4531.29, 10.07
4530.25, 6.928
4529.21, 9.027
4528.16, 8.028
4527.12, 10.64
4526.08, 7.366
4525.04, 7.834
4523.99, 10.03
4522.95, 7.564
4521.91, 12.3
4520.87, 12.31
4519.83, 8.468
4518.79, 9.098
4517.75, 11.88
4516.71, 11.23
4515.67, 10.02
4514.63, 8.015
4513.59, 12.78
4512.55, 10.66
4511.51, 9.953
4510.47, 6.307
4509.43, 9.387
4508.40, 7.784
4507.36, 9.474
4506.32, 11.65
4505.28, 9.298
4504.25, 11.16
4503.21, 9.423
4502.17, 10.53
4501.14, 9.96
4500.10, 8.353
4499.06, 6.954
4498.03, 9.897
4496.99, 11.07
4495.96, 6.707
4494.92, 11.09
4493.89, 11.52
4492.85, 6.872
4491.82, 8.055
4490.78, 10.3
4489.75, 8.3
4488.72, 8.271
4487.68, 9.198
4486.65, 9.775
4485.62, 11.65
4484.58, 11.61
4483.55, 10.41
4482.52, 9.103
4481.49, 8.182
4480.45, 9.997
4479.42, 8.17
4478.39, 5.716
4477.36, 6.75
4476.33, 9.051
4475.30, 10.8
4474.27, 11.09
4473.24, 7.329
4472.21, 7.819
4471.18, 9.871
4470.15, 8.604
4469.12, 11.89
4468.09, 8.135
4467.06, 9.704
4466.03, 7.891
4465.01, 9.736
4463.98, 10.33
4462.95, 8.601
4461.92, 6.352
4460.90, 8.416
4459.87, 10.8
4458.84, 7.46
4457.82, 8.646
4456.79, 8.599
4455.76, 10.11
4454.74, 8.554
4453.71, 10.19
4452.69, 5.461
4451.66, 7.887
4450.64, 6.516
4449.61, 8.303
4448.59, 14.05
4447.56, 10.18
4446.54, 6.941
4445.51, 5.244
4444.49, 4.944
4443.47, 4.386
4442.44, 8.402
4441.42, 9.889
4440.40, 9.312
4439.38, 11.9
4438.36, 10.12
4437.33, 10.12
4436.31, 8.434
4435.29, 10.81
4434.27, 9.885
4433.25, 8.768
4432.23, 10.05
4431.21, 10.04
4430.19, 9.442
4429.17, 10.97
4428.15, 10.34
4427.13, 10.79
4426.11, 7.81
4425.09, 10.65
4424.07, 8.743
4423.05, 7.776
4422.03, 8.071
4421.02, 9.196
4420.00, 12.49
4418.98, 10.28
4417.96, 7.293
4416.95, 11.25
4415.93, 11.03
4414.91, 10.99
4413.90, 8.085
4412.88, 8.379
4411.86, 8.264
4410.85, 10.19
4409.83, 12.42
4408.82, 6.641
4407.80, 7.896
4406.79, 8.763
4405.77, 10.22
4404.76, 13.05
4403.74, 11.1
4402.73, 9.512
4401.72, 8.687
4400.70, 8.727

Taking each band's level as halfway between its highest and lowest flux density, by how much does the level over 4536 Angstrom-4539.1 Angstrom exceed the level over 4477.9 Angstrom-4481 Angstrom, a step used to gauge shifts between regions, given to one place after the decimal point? 2.5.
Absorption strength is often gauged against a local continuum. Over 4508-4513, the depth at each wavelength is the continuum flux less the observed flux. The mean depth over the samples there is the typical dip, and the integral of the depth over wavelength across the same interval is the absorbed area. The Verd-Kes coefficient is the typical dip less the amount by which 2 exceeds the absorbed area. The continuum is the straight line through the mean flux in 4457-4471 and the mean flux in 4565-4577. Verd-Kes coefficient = 3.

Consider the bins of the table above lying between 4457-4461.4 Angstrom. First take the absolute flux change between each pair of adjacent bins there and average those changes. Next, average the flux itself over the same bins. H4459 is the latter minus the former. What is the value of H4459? 6.5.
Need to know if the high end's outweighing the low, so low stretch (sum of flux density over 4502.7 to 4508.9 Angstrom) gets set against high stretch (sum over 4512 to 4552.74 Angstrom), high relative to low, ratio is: 6.5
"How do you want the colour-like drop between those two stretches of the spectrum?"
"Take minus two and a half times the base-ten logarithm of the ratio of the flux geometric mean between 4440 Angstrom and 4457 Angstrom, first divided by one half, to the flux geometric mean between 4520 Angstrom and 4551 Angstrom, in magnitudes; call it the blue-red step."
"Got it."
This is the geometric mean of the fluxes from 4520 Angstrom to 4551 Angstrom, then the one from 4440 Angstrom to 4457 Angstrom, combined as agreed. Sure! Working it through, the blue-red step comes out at -0.519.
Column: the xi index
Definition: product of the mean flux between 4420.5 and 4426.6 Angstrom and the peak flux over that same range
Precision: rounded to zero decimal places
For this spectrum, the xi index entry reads 93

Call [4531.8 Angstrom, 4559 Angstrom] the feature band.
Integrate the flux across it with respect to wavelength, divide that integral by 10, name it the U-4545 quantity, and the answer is 26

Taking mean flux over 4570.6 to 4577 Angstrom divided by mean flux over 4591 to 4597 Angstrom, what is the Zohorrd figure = 1.06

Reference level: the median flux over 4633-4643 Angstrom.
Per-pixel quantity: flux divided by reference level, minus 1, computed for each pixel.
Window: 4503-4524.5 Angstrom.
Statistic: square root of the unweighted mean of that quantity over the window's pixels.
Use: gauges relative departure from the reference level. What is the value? 0.23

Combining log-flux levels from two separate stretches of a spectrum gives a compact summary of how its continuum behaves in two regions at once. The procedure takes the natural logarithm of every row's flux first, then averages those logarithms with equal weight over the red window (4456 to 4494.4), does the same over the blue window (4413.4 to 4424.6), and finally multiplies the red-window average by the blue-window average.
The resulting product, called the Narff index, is 4.91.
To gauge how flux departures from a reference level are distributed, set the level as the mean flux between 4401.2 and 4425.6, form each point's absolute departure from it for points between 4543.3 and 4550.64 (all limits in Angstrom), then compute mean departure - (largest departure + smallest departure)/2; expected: -0.87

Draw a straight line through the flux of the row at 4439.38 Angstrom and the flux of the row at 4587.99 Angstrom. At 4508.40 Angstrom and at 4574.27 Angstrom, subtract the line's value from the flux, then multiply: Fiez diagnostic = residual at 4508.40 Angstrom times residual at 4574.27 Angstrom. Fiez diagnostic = 7.1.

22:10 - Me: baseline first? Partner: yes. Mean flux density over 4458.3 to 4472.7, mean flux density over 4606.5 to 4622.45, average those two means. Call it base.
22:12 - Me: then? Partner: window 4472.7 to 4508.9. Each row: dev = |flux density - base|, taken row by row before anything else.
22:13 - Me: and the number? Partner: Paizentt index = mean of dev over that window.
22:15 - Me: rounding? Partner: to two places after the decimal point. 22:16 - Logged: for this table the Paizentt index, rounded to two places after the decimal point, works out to 1.37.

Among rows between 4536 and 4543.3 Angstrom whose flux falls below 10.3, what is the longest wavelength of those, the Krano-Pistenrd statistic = 4542.78 Angstrom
